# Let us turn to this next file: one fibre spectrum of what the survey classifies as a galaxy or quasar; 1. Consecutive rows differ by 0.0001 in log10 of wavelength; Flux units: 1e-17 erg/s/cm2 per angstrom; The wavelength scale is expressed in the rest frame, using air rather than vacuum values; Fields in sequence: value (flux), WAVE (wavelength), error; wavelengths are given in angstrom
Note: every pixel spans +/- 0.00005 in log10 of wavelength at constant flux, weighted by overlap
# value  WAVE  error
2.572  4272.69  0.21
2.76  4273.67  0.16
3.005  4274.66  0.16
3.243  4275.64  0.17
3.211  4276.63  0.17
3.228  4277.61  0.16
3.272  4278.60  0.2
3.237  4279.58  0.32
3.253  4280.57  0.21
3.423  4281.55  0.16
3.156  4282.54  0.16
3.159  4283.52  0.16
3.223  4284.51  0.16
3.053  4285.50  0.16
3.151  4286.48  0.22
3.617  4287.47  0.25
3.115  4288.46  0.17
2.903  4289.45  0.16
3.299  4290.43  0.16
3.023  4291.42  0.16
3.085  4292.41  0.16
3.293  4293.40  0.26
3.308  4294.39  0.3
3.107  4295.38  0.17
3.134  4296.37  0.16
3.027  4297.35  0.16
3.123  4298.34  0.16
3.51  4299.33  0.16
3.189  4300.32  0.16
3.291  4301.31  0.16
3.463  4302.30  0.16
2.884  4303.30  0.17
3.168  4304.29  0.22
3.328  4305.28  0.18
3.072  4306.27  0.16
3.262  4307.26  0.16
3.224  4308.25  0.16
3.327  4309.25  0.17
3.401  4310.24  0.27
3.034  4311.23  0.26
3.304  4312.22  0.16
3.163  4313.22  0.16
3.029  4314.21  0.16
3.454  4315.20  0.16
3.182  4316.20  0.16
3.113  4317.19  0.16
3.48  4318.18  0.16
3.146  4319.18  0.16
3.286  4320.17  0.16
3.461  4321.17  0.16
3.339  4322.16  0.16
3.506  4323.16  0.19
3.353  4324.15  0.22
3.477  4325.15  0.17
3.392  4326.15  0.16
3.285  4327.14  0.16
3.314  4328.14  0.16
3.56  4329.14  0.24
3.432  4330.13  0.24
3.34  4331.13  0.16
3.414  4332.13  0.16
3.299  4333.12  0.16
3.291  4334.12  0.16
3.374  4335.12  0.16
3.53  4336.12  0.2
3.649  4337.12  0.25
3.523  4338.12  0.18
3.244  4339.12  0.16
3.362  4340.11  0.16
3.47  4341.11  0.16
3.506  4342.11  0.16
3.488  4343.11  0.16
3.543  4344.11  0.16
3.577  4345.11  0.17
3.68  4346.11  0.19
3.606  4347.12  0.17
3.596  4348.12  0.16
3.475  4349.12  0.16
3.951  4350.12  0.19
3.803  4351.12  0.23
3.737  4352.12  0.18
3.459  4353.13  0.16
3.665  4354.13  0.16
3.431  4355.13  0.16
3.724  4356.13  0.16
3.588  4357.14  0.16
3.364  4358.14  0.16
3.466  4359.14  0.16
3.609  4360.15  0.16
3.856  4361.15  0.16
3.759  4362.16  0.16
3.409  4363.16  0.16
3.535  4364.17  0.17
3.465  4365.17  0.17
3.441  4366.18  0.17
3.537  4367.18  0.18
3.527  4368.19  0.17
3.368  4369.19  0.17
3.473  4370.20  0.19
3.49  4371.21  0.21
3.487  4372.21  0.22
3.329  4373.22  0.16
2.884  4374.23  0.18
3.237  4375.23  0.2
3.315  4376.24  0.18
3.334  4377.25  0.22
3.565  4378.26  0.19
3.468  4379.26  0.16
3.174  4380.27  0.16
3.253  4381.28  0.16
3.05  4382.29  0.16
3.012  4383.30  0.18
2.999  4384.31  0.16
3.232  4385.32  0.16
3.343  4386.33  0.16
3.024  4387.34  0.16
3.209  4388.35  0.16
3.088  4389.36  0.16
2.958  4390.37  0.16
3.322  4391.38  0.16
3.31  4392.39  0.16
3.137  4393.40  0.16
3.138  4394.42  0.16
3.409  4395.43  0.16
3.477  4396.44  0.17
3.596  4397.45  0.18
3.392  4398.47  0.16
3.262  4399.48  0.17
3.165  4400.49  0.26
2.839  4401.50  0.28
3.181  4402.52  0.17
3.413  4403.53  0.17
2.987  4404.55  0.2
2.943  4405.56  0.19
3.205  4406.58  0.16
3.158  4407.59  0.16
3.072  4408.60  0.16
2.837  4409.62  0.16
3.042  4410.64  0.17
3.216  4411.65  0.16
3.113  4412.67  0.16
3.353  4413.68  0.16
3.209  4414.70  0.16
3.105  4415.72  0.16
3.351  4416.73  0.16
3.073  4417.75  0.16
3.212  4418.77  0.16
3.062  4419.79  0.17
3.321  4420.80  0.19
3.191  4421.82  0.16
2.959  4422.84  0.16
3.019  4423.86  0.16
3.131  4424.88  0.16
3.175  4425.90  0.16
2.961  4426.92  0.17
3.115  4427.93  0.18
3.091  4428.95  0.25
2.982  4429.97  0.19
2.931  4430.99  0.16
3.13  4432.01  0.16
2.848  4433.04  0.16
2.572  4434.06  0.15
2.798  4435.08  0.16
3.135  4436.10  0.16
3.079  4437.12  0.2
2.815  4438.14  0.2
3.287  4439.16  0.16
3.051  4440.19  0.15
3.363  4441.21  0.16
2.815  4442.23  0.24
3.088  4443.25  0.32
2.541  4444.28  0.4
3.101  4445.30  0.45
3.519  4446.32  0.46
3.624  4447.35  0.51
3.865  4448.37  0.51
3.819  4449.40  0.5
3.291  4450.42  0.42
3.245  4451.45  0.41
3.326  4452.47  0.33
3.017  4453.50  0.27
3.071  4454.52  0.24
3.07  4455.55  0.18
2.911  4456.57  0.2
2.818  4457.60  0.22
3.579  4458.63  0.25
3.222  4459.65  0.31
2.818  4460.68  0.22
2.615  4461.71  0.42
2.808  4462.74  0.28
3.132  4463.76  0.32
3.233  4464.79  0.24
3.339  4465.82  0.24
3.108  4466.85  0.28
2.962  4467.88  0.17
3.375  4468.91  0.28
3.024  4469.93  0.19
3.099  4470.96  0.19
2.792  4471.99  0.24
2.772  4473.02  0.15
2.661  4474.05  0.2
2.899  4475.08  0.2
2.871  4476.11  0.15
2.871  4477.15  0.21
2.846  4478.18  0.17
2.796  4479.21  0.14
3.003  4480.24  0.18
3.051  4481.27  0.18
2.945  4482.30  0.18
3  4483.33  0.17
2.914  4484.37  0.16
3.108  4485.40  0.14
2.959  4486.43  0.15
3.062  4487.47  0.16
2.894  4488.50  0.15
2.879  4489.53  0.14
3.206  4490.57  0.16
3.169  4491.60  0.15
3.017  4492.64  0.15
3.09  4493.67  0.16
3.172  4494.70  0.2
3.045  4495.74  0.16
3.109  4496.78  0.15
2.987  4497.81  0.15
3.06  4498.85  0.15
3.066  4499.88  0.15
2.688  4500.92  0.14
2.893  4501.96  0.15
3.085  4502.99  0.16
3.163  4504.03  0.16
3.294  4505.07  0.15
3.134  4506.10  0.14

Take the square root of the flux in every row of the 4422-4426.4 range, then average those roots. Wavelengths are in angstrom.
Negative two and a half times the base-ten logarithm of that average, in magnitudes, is -0.609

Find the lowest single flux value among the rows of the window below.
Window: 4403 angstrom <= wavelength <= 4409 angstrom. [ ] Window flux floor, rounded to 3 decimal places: 2.943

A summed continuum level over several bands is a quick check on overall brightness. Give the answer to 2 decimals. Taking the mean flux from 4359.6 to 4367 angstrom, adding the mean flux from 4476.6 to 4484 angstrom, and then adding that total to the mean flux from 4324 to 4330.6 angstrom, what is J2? 9.91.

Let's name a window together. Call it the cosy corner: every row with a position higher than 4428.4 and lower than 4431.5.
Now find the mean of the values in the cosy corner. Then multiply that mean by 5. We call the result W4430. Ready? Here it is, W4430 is 15.0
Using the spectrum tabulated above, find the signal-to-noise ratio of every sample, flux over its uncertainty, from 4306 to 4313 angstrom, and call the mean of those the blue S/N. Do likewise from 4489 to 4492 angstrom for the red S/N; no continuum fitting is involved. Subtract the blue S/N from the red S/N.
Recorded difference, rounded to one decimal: 2.8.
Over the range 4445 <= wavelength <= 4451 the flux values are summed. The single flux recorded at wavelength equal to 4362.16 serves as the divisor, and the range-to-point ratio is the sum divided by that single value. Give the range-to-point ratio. 5.6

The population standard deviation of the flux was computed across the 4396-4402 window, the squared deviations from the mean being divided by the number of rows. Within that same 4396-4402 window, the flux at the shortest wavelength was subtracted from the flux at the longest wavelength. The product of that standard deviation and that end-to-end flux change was -0.16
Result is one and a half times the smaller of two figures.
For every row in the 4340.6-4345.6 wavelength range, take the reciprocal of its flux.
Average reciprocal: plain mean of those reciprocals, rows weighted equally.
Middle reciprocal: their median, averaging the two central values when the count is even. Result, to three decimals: 0.427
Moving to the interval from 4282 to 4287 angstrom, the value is 0.475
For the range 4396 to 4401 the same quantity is 0.442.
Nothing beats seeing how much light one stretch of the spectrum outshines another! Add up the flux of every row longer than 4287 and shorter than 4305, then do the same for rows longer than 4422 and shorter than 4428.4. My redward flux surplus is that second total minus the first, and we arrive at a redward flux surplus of -39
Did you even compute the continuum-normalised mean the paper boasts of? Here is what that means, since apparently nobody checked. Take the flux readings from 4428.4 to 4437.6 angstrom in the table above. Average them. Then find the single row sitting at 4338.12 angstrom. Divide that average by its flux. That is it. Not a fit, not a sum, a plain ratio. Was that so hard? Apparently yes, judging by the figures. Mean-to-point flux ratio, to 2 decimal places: 0.84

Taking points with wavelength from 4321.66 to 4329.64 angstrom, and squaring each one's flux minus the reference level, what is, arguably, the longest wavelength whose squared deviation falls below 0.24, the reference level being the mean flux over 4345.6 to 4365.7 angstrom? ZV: 4329.14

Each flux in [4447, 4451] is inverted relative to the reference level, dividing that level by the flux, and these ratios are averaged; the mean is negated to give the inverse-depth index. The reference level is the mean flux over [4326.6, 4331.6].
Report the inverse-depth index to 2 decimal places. -0.93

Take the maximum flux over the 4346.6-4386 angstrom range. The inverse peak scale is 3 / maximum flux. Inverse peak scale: 0.76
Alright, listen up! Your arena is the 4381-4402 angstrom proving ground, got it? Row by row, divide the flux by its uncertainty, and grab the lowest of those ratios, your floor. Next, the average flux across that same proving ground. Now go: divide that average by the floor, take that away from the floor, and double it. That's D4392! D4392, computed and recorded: 20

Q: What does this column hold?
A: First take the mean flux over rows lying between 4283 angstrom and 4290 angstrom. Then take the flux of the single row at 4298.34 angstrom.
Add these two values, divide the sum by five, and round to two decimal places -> 1.26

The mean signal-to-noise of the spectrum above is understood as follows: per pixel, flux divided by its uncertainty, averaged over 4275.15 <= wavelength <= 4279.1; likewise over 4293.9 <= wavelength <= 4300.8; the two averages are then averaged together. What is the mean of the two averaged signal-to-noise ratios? 18.5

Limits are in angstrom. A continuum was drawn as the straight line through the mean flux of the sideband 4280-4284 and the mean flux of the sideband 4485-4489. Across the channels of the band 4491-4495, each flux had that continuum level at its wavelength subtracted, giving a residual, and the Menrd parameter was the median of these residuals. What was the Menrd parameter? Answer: 0.13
